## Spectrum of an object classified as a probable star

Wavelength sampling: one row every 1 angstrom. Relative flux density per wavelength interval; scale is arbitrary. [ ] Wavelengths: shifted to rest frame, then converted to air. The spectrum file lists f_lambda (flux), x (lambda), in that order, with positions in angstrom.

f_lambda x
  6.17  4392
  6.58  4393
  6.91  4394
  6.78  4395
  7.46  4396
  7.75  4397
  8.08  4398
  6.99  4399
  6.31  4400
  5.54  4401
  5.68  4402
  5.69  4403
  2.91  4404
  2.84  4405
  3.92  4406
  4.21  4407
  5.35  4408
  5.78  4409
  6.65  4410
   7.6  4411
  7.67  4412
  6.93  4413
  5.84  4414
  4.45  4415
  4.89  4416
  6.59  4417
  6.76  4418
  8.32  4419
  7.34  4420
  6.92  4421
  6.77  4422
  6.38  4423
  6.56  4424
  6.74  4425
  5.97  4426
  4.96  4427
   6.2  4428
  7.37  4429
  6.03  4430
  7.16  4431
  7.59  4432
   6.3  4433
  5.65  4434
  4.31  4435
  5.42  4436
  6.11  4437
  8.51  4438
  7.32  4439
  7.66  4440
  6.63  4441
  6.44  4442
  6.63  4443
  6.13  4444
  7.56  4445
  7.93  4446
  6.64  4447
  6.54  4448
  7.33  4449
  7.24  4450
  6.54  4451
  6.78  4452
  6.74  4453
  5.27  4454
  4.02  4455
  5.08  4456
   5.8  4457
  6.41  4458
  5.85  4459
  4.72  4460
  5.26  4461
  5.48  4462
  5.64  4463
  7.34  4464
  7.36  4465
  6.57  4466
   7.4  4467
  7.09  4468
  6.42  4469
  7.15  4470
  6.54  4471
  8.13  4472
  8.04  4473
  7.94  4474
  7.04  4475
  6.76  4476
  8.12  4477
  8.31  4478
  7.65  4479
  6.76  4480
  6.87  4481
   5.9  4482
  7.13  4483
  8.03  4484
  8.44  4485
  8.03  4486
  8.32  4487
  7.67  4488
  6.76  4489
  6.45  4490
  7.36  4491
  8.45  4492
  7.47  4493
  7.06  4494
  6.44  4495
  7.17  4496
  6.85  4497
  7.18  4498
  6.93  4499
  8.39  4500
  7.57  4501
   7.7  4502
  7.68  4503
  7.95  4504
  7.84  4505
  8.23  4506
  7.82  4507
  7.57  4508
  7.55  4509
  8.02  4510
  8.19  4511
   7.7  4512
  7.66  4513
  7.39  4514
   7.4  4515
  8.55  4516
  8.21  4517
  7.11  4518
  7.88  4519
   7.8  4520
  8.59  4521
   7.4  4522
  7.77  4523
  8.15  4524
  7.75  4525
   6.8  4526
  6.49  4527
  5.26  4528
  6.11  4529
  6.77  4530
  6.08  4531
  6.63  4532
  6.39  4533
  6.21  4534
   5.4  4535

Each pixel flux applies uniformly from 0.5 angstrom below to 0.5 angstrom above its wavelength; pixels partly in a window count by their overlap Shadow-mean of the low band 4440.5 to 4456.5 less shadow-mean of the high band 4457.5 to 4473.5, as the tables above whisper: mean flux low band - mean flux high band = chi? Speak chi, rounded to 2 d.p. -0.12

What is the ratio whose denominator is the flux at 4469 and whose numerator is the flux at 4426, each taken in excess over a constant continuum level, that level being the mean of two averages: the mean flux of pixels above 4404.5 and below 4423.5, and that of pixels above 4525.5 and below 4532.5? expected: -0.9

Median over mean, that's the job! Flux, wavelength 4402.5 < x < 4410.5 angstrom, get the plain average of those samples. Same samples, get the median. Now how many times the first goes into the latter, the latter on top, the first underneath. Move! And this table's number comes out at 1.02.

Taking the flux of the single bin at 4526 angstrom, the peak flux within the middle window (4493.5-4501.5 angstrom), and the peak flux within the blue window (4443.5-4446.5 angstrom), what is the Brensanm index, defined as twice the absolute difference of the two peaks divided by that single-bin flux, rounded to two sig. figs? 0.14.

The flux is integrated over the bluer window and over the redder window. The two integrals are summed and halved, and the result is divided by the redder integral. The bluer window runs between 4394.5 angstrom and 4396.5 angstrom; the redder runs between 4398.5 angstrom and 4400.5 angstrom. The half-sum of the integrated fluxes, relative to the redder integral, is 1.04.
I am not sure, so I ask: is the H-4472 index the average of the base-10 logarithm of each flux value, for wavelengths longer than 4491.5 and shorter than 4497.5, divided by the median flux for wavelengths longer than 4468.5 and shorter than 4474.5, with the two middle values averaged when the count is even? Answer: 0.114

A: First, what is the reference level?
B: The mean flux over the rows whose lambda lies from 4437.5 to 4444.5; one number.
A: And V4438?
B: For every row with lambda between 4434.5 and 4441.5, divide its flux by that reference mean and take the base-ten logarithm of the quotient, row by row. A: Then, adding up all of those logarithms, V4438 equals -0.28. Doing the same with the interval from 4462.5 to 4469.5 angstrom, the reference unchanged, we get -0.11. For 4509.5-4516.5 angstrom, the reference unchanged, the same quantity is 0.32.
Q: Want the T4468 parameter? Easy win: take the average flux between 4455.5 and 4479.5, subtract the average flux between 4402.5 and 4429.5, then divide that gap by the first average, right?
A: 0.11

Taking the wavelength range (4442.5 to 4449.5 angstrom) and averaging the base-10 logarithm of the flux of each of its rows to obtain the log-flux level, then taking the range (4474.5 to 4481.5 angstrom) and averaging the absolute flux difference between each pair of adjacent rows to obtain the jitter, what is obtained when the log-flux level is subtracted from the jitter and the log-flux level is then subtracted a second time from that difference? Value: -1.1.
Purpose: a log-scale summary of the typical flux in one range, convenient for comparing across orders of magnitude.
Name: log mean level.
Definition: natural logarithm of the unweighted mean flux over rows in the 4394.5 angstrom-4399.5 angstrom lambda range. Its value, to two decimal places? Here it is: 2.00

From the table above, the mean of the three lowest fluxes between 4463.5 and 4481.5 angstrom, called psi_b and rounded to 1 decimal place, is 6.5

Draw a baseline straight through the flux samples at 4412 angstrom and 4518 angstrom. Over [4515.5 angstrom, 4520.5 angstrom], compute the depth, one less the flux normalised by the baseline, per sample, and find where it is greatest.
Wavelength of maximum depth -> 4518 angstrom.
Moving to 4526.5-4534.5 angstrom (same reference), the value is 4528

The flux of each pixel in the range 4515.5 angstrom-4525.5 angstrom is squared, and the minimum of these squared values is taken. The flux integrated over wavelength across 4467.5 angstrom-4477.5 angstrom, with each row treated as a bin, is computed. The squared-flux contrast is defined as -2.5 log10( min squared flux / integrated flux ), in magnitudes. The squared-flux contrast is 0.4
